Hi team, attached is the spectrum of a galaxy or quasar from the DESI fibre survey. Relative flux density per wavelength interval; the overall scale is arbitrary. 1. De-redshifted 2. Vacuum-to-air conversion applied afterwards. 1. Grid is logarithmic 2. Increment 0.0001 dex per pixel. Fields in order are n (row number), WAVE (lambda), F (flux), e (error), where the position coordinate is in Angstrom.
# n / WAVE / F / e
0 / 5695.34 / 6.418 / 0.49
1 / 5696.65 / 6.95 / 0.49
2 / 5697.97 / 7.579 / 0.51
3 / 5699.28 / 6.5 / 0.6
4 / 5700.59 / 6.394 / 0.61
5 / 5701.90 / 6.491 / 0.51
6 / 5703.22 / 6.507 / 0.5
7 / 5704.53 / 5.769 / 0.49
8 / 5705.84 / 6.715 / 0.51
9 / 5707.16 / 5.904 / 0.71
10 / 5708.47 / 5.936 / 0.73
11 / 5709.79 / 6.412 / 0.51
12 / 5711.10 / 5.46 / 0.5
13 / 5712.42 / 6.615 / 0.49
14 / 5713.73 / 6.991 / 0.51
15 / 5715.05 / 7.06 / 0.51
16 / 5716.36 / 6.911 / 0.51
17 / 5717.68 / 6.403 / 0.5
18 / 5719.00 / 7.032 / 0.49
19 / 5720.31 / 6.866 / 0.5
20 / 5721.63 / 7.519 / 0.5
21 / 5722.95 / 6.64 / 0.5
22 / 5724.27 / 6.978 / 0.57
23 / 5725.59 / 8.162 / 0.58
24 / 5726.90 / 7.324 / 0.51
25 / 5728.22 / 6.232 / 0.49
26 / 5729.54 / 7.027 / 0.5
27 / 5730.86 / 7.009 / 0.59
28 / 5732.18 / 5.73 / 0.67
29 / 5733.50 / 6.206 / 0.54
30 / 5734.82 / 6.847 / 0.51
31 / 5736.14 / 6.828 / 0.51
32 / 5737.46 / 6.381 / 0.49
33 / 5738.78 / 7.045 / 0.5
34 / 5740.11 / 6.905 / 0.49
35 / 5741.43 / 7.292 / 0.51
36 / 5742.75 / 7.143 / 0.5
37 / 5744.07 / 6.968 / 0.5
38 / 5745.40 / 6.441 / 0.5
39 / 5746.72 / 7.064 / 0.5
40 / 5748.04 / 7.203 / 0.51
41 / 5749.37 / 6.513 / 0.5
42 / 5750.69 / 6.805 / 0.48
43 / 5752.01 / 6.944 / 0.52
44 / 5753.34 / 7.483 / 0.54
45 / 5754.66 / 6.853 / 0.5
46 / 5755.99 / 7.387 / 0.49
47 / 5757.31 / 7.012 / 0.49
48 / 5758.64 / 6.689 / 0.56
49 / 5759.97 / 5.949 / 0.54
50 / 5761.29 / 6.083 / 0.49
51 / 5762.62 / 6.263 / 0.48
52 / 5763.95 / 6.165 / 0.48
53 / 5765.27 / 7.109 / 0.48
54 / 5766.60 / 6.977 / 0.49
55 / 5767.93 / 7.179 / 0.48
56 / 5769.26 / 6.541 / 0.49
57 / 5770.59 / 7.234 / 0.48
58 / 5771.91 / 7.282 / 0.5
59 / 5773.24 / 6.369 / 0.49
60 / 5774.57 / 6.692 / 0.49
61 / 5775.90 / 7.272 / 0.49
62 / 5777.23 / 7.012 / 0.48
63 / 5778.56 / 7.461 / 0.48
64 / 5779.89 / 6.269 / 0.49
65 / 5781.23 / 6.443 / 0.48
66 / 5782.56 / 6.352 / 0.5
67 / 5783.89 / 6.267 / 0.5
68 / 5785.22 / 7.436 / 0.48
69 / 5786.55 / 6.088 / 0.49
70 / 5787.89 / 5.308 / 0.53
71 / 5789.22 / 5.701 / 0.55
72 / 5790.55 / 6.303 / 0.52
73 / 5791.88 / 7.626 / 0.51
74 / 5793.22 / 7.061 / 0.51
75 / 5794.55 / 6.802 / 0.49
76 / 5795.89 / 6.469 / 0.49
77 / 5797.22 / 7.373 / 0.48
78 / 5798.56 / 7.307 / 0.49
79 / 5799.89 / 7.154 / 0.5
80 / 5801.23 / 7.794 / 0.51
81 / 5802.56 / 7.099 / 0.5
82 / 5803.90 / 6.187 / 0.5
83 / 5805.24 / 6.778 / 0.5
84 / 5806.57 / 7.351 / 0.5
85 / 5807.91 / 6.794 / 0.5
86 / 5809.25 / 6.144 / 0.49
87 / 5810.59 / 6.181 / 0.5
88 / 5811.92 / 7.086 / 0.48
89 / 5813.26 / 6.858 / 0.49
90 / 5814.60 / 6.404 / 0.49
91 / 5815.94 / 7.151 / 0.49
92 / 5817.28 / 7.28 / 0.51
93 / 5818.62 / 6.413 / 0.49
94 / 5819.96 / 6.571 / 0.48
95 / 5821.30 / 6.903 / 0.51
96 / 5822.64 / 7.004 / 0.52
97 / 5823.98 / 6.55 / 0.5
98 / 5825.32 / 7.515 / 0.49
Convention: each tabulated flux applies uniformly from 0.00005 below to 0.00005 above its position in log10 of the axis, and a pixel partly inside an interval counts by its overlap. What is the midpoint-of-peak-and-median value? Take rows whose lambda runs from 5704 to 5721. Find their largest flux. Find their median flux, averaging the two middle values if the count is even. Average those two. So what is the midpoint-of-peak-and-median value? 6.8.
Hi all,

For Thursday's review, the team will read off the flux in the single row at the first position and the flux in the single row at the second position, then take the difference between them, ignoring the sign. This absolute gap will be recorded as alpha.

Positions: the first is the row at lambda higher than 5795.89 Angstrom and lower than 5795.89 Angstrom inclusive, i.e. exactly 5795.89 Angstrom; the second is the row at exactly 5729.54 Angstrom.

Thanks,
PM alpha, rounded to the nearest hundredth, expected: 0.56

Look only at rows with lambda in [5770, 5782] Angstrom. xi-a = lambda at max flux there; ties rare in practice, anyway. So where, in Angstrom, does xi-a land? 5778.56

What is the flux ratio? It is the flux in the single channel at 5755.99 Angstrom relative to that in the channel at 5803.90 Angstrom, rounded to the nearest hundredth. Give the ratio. 1.19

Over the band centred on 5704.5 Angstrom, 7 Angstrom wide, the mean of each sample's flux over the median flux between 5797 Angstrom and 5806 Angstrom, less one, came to -0.123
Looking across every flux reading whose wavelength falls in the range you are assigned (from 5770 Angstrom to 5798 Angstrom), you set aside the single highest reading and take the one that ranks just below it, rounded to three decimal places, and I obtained 7.461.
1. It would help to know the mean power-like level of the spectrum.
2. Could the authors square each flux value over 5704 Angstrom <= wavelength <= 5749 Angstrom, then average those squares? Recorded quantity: 45.7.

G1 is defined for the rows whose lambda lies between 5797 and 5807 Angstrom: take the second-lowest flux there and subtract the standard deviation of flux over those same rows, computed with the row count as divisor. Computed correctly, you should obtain 6.33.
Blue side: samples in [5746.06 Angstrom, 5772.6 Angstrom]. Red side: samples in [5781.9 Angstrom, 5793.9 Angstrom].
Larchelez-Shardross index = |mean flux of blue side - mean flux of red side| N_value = 0.4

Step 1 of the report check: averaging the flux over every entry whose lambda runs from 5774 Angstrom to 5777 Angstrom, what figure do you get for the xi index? 7.0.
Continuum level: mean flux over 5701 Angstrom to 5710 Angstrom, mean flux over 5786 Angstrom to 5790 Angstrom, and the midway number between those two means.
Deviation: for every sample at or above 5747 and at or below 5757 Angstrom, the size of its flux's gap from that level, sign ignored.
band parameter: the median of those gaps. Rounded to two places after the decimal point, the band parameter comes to 0.97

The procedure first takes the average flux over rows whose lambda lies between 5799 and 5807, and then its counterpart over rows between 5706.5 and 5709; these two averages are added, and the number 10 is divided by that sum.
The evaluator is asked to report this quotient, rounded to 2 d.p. 0.77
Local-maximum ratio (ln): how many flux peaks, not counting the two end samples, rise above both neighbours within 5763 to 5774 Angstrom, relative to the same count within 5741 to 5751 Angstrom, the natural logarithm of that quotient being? 1.1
